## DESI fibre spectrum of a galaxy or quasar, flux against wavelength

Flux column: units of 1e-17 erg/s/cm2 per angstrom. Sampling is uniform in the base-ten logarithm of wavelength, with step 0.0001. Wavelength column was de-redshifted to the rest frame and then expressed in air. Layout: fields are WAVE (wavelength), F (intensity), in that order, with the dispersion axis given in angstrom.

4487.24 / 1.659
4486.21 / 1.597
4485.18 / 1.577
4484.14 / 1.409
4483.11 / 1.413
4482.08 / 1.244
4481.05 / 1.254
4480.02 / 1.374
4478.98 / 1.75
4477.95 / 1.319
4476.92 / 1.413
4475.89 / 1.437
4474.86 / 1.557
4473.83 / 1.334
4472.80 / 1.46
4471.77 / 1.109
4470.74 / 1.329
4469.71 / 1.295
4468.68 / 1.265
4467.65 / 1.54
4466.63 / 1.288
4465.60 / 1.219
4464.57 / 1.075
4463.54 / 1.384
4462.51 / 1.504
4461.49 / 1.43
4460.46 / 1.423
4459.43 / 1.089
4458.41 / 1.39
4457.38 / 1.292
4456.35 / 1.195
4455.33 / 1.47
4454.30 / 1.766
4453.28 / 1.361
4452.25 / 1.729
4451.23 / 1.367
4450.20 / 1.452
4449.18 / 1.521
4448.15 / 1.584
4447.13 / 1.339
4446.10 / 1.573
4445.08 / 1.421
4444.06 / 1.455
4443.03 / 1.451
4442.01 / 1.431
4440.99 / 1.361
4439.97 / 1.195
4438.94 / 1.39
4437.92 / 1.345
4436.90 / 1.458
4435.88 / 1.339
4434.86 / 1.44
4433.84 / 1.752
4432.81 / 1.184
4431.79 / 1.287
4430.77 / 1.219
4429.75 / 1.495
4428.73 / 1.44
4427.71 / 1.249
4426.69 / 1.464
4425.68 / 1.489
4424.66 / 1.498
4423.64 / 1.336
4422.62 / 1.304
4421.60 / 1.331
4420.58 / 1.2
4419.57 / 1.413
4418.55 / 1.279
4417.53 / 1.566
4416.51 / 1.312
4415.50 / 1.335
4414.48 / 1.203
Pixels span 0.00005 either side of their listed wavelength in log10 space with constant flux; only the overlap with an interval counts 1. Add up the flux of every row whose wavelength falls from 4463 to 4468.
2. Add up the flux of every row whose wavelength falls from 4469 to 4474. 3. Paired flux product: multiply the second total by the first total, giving 42.5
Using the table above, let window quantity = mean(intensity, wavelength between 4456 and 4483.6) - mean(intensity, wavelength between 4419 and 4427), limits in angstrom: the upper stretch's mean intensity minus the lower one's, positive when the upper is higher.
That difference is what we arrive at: -0.03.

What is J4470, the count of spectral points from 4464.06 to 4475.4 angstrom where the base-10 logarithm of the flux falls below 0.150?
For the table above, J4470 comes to 8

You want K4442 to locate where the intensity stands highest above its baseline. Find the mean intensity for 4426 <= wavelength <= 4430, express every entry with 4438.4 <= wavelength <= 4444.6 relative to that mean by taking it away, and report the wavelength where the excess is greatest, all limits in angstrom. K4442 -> 4444.06 angstrom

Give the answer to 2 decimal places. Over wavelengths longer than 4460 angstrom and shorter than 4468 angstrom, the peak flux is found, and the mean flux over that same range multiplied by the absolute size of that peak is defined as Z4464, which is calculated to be 2.09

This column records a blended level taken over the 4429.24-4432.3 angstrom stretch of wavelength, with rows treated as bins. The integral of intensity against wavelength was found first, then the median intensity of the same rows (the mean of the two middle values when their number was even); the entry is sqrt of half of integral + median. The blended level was 1.64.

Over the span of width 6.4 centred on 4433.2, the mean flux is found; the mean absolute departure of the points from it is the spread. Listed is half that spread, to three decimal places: 0.075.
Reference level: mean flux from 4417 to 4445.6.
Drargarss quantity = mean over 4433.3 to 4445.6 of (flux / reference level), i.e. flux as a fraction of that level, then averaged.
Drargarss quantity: 1.02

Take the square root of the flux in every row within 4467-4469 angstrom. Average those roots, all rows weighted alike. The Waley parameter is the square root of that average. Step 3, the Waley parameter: 1.09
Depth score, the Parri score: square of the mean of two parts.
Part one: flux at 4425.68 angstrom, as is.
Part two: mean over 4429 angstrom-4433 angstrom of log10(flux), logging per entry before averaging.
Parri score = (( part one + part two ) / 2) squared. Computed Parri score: 0.64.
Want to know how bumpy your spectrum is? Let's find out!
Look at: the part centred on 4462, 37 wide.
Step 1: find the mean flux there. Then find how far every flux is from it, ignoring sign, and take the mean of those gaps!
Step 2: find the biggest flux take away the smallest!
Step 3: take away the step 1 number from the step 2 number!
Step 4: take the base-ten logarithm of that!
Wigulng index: -0.246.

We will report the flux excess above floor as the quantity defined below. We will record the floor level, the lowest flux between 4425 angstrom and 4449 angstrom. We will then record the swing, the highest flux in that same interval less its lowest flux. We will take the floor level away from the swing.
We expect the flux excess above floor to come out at -0.62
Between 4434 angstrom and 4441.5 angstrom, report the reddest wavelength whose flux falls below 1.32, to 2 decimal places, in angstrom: 4439.97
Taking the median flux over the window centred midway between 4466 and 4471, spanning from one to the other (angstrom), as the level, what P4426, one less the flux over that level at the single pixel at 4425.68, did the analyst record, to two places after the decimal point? -0.15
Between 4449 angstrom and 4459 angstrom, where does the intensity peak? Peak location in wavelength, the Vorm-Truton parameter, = 4454.30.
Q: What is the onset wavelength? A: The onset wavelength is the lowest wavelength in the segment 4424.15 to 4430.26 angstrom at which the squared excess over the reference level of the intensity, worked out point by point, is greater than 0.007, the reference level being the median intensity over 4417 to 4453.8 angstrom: 4427.71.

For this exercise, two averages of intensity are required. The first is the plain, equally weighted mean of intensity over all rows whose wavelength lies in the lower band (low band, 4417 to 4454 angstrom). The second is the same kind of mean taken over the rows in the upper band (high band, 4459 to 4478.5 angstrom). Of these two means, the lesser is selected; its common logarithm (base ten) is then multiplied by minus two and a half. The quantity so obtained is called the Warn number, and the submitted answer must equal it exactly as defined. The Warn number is -0.32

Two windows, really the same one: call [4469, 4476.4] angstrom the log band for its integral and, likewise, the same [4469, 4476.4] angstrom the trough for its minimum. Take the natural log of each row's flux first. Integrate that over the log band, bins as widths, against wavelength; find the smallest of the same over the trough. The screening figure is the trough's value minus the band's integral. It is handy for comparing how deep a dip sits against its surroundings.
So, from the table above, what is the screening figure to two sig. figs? -2.1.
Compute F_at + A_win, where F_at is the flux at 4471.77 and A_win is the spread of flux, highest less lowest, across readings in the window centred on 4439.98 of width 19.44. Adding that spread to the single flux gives 1.7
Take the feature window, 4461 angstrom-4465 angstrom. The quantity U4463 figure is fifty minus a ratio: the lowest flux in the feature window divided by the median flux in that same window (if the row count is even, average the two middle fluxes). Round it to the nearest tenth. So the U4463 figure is 49.2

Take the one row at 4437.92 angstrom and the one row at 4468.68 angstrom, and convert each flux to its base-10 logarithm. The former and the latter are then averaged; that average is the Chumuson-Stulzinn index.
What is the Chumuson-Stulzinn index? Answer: 0.12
